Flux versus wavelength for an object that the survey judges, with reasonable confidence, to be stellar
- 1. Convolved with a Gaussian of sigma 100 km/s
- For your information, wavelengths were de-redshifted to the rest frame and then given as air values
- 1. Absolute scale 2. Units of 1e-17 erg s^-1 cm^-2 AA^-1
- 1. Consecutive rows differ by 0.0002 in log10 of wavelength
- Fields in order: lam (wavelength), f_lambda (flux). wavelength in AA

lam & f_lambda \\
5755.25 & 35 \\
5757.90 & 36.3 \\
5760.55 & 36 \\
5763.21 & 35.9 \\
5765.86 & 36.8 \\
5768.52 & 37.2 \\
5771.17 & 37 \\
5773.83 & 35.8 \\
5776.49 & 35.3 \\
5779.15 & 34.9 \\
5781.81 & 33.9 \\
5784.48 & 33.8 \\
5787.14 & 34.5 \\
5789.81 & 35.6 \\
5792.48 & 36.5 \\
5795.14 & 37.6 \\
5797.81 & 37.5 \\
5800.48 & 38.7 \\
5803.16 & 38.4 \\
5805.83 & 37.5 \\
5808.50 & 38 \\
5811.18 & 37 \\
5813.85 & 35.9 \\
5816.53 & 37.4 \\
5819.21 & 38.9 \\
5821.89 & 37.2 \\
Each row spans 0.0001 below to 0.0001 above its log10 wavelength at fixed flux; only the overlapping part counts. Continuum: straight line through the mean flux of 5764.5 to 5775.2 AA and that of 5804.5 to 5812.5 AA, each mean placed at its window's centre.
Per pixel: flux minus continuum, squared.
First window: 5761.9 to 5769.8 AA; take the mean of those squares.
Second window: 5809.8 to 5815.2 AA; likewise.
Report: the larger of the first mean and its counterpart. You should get 1.6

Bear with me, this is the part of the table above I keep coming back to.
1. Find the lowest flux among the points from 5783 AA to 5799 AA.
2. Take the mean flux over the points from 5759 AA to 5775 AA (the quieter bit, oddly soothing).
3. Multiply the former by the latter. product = 1232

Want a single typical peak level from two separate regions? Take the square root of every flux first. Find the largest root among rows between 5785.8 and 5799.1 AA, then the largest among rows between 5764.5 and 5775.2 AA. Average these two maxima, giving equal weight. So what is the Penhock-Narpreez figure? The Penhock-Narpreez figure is 6.12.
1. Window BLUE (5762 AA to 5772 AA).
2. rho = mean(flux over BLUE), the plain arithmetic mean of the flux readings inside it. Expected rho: 36.7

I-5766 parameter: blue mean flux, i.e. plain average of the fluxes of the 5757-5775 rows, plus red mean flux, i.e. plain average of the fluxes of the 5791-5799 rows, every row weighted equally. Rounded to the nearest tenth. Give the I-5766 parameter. 73.6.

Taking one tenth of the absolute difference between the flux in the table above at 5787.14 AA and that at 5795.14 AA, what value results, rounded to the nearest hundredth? 0.31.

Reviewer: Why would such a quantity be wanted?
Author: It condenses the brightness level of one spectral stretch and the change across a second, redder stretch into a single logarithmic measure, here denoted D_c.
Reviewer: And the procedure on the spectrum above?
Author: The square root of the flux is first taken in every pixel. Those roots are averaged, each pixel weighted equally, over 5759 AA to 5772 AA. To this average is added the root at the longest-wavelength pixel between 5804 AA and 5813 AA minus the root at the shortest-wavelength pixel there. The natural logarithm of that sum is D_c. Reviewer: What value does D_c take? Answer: 1.79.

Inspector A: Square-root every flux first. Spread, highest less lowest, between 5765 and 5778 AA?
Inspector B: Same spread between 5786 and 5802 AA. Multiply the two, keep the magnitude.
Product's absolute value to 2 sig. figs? 0.055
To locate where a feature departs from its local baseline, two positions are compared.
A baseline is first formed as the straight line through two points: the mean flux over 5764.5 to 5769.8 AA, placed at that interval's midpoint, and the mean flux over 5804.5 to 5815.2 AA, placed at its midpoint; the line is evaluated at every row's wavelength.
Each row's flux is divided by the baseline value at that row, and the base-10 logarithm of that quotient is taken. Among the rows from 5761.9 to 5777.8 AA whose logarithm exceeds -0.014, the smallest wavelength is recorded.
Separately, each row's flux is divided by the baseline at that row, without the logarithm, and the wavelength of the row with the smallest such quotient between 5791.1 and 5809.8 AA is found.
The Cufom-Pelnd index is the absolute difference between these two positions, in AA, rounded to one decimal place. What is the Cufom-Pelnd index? 29.3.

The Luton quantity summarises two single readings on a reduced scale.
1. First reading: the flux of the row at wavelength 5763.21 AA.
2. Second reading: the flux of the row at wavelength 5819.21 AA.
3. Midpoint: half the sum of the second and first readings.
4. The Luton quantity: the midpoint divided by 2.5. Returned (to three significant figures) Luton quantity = 15.0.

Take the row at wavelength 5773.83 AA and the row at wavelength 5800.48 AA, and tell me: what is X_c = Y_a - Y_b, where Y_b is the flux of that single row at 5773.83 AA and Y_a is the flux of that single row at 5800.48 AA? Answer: 2.9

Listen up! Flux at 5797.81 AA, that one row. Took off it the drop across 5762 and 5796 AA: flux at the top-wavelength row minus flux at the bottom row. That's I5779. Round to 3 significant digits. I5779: 35.8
